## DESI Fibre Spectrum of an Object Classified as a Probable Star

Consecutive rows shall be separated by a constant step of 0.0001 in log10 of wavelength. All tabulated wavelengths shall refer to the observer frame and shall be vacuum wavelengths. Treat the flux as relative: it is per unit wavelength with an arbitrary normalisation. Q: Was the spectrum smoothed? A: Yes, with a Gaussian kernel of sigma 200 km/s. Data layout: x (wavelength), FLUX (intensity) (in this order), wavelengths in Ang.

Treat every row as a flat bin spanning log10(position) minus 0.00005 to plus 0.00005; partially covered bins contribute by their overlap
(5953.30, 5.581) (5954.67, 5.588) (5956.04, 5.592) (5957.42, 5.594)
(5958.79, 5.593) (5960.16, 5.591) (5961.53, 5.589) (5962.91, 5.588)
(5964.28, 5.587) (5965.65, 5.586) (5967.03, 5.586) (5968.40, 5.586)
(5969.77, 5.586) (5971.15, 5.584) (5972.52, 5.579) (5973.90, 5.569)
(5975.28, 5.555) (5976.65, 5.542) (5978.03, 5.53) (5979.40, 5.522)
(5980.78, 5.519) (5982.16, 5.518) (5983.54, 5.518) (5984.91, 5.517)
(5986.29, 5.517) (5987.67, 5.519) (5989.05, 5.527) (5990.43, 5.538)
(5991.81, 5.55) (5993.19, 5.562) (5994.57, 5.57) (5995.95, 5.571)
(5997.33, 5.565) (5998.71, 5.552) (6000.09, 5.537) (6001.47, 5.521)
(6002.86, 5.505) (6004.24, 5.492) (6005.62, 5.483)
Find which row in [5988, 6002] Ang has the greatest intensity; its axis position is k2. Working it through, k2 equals 5995.95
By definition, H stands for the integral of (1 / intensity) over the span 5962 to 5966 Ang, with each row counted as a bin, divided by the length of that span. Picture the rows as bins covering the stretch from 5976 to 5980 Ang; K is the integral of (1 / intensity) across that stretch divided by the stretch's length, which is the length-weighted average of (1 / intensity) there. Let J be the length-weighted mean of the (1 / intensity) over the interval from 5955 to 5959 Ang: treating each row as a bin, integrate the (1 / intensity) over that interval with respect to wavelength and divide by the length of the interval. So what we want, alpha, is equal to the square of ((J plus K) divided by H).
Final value 4.04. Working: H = 0.179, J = 0.179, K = 0.1809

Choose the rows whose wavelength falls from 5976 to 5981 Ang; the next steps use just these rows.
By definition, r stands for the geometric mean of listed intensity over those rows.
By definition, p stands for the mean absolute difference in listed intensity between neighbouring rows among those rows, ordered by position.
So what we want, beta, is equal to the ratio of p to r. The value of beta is 0.0014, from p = 0.008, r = 5.53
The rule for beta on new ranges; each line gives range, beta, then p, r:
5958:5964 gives 0.0003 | 0.002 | 5.59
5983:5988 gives 0.0002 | 0.001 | 5.52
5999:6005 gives 0.0027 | 0.015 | 5.51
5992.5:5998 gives 0.0009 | 0.005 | 5.57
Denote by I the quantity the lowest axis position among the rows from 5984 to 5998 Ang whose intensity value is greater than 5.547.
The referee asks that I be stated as 5991.81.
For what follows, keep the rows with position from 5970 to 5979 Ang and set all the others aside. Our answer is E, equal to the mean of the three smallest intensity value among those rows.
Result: 5.54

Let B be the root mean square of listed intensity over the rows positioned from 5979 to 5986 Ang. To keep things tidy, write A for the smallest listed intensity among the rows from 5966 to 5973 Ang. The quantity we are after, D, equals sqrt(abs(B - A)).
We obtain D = 0.25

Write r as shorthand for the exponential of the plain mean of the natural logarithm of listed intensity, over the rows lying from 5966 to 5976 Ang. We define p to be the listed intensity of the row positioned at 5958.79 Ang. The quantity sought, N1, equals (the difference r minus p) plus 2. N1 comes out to 1.985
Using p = 5.593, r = 5.58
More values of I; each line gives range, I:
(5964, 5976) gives 5964.28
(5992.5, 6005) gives 5993.19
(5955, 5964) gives 5956.04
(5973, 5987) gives 5973.90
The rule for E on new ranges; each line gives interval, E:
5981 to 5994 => 5.52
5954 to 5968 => 5.59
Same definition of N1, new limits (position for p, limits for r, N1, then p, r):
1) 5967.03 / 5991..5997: 1.977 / 5.586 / 5.56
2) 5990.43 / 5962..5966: 2.049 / 5.538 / 5.59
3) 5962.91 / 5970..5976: 1.984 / 5.588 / 5.57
